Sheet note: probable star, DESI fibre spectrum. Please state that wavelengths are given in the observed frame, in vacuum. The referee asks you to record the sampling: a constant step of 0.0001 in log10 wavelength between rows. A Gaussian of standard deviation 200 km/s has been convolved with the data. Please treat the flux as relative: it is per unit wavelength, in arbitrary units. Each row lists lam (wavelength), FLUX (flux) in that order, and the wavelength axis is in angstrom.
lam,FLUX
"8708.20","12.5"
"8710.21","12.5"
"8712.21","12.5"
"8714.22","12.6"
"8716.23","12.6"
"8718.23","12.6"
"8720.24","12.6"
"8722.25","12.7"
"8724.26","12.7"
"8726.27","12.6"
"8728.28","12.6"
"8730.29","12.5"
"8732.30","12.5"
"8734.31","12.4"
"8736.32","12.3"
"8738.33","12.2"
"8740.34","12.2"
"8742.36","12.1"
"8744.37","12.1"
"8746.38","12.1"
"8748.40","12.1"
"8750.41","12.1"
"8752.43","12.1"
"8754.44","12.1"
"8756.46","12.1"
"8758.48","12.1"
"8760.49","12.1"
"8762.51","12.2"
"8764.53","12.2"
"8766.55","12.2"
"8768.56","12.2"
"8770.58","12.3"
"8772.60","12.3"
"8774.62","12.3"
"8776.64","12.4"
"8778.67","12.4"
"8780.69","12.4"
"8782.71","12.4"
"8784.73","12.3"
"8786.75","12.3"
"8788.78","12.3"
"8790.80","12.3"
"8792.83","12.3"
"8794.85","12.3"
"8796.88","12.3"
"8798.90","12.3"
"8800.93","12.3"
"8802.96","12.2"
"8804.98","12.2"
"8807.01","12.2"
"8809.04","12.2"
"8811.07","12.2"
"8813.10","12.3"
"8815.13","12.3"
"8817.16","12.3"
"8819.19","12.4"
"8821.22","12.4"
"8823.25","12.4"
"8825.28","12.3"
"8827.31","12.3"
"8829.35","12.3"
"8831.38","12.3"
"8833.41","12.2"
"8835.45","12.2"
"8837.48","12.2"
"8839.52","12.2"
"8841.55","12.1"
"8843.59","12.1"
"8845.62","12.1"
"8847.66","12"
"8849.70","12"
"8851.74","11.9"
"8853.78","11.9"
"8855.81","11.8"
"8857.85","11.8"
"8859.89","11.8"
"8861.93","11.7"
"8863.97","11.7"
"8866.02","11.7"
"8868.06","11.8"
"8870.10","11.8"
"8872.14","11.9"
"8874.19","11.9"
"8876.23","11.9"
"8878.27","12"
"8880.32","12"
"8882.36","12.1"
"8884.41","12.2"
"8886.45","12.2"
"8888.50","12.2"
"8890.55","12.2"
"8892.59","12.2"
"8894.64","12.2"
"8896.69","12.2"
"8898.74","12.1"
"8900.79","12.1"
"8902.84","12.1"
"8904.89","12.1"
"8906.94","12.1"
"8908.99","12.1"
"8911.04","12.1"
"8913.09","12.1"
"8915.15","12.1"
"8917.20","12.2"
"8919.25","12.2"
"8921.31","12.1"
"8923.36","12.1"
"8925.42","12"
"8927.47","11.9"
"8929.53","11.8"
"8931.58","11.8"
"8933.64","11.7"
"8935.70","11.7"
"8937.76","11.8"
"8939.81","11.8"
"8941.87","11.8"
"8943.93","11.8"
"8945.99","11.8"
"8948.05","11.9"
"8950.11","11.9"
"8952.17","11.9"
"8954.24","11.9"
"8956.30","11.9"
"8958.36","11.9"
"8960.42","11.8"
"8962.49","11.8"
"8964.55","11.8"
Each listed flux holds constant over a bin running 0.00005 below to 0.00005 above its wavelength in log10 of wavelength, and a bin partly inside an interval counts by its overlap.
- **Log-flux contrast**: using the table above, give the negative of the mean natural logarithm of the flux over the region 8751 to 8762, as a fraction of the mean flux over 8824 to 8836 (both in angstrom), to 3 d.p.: -0.203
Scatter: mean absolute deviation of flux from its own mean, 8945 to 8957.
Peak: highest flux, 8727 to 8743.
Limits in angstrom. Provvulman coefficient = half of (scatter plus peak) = 6.31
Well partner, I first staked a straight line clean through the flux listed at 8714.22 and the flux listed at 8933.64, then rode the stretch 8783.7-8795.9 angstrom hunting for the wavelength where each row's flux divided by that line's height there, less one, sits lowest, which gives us 8784.73 angstrom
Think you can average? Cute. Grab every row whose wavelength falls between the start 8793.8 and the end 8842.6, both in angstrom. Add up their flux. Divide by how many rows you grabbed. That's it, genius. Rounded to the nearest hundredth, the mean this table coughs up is 12.27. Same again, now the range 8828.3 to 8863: 12.04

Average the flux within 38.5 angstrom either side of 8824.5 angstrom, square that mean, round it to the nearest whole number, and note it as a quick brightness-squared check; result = 148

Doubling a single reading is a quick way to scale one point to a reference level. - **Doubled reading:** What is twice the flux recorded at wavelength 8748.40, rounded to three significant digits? 24.2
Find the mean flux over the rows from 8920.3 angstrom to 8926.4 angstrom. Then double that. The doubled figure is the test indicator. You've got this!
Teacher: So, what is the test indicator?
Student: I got 24.1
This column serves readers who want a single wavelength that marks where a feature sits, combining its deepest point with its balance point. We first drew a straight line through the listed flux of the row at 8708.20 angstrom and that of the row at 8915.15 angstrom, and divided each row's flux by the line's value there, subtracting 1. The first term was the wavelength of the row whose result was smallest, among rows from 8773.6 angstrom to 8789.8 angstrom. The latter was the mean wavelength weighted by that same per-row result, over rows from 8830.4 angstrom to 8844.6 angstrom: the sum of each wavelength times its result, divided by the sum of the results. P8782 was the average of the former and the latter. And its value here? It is 8807.6 angstrom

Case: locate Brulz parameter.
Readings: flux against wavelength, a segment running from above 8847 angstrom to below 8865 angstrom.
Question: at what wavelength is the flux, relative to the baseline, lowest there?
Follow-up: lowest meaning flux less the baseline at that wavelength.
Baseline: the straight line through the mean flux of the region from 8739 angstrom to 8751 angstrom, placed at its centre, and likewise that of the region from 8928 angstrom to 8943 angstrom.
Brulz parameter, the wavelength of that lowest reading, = 8861.93 angstrom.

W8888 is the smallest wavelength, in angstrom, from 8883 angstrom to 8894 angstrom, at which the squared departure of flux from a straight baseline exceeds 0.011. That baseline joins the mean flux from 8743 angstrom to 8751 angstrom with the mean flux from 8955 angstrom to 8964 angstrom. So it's 8884.41 angstrom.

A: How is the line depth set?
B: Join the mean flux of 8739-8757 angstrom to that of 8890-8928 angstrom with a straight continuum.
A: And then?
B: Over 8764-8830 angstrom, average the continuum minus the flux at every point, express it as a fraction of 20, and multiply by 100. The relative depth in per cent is -0.92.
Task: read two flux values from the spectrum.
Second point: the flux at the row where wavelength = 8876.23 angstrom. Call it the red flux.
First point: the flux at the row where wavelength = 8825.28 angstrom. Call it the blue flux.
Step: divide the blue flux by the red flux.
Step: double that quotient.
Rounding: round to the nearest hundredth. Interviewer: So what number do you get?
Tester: 2.07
